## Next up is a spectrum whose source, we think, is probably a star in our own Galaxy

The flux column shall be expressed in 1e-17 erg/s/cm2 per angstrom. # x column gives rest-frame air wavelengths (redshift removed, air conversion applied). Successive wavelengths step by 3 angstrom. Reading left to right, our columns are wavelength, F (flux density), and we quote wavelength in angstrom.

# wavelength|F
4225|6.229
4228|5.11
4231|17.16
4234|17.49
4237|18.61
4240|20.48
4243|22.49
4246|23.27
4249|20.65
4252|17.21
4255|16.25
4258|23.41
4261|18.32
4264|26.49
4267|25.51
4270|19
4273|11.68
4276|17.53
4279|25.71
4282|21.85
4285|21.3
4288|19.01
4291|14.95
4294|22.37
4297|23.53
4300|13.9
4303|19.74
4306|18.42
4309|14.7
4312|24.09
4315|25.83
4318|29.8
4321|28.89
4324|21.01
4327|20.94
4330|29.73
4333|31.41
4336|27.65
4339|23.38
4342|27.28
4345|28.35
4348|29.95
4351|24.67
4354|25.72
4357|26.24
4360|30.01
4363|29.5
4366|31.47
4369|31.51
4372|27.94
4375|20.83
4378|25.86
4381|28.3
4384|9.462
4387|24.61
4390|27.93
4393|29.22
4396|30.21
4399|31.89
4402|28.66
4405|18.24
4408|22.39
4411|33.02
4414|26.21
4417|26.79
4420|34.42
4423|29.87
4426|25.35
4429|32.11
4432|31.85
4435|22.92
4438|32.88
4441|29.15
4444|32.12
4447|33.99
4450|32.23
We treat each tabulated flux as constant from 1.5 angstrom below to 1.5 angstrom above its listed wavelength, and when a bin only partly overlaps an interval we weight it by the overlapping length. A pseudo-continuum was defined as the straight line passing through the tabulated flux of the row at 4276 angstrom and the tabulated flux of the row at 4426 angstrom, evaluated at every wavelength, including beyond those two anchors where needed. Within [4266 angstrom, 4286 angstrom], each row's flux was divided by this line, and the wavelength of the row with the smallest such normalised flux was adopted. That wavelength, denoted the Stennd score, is 4273 angstrom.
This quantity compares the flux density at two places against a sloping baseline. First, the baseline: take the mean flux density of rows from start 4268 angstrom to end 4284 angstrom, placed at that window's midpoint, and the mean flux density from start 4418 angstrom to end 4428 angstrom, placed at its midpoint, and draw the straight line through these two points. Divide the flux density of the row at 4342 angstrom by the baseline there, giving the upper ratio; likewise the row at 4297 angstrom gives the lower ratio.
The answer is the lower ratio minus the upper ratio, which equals 0.0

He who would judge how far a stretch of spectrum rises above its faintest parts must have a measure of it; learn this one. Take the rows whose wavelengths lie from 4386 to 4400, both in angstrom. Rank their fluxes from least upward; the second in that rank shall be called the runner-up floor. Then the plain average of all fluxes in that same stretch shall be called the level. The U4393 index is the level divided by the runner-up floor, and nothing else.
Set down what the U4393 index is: 1.03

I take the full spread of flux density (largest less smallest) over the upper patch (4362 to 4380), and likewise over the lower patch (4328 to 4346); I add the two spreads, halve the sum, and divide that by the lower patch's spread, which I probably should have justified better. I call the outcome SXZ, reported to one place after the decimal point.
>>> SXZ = 1.2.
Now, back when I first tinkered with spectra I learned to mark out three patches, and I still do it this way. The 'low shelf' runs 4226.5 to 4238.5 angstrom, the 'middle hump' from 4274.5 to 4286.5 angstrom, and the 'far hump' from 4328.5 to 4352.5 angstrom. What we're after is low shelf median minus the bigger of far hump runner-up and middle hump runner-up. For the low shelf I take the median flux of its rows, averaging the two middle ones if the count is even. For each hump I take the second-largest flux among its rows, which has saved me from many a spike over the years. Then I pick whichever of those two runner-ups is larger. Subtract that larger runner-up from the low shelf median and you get -12.6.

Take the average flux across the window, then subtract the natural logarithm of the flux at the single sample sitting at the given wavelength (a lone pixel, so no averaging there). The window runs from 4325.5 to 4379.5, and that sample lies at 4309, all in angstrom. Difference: 24.7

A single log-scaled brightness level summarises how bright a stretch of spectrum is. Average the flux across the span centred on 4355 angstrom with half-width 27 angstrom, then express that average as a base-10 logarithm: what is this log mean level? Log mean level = 1.44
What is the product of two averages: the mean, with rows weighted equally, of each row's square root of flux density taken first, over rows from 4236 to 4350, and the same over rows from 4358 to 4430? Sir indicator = 24.3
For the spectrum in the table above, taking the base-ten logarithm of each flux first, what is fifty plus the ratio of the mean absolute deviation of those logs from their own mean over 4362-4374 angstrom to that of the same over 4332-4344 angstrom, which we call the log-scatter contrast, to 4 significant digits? 50.60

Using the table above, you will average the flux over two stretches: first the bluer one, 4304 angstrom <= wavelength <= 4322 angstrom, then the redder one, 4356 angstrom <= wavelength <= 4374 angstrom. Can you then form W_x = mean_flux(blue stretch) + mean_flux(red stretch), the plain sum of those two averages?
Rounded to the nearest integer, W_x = 53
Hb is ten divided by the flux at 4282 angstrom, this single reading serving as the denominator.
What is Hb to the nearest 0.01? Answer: 0.46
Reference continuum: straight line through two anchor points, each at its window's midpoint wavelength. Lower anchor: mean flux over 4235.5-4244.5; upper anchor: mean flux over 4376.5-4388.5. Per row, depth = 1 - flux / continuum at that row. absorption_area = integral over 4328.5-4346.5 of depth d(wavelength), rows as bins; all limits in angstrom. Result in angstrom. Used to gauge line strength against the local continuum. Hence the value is -5.3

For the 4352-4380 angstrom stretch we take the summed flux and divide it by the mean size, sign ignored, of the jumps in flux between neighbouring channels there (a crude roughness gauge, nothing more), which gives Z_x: 88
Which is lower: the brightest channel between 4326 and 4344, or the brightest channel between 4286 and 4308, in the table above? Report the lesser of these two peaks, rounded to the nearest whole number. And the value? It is 24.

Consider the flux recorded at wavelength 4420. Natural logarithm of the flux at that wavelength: 3.54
